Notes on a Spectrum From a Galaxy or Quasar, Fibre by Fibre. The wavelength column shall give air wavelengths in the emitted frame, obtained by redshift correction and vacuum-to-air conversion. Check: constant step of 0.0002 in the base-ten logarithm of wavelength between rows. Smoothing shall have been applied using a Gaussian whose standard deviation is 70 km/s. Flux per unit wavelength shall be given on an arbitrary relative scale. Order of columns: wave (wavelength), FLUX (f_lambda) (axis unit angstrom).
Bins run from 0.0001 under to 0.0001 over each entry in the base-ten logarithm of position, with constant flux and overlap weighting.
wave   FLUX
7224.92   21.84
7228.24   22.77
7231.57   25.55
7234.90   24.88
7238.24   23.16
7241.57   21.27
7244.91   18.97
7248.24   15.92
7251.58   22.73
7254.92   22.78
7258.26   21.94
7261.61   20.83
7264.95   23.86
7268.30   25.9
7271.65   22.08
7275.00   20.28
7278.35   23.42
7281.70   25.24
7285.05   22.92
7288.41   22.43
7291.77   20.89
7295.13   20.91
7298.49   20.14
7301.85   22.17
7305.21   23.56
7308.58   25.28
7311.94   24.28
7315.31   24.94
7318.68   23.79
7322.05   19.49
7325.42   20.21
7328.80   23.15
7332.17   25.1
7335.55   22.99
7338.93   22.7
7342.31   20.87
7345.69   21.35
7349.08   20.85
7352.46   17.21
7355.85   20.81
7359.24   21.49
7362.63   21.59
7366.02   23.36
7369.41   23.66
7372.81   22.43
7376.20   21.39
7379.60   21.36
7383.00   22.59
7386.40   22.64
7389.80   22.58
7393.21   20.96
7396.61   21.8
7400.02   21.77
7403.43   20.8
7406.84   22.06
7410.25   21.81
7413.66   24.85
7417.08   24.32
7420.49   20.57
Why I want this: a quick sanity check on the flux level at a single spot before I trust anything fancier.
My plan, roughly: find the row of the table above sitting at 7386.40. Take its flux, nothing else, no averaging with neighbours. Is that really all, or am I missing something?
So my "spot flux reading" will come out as 22.64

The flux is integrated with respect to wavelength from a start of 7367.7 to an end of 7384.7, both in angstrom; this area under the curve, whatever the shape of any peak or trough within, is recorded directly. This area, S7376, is 379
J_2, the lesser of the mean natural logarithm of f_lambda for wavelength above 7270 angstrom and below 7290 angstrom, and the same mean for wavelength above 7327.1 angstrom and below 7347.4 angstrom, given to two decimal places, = 3.12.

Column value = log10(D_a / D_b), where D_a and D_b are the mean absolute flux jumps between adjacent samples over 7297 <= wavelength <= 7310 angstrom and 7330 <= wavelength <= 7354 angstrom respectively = 0.07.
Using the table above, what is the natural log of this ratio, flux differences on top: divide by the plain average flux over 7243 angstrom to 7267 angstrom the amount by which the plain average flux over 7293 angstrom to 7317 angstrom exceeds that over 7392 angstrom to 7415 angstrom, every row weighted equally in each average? -3.0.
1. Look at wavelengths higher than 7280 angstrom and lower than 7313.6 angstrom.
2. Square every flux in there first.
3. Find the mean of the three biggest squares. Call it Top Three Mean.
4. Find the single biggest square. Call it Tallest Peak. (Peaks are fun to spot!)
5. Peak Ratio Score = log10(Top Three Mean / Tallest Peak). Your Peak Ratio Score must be -0.012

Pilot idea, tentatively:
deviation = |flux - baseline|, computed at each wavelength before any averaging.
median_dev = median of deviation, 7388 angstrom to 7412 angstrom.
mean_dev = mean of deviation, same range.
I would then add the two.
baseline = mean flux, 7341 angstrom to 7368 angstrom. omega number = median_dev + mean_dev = 1.6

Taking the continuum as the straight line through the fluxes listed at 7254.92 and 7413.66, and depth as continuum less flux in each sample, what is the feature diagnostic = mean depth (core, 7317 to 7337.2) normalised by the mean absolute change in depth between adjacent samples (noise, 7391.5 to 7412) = 1.9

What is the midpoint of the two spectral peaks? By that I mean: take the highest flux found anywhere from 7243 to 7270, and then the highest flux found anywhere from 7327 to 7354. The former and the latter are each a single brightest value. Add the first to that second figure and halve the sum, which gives 25.5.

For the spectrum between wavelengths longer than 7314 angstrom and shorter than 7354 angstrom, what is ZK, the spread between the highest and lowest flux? 7.9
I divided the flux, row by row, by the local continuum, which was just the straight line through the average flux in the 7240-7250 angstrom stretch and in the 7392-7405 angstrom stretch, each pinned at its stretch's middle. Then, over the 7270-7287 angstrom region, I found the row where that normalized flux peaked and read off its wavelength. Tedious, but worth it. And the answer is 7281.70 angstrom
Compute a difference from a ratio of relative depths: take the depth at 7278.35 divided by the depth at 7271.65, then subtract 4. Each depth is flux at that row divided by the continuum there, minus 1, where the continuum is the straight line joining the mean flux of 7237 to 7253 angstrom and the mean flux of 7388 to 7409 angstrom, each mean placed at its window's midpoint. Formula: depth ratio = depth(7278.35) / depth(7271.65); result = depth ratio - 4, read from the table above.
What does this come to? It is -2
